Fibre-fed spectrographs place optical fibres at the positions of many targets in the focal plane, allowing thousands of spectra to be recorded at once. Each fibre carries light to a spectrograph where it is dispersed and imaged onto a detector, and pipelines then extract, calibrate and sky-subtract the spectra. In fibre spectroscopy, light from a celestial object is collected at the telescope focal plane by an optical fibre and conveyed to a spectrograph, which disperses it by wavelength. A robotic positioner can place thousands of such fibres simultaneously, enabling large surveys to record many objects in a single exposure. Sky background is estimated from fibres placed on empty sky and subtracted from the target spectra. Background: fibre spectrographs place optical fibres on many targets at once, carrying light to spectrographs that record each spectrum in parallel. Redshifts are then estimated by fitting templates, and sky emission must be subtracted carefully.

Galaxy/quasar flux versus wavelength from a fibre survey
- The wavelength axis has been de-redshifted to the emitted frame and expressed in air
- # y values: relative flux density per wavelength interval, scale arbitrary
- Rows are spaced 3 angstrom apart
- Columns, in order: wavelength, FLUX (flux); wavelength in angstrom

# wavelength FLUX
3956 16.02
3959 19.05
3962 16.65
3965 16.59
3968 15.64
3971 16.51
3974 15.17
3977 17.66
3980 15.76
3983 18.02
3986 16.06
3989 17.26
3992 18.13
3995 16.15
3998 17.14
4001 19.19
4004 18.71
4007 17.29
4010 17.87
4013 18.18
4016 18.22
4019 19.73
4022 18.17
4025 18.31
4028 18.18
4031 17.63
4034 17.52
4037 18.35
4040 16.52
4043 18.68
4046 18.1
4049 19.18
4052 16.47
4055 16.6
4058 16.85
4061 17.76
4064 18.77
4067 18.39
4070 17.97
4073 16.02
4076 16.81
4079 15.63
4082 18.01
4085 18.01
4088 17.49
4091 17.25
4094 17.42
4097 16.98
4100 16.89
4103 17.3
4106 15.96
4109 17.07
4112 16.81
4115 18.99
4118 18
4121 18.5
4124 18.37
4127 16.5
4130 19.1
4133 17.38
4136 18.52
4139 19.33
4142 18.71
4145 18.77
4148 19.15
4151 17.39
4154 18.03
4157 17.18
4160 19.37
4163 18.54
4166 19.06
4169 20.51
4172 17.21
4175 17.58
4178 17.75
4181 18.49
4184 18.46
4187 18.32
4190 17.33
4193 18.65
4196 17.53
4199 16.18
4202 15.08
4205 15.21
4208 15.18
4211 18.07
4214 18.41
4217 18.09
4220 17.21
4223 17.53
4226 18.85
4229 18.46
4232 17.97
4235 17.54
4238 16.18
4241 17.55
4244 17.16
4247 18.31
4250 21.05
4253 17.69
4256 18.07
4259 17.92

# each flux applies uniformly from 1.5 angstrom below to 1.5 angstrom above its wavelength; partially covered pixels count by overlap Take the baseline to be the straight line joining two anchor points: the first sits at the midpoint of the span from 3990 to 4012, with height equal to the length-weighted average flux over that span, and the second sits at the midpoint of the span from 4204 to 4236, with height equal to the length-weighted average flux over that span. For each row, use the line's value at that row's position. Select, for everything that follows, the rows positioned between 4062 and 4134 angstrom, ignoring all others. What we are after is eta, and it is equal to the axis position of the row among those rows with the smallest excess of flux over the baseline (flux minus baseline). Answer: 4079 angstrom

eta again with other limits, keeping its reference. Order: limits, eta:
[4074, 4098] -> 4079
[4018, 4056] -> 4052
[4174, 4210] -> 4202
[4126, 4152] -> 4127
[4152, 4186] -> 4157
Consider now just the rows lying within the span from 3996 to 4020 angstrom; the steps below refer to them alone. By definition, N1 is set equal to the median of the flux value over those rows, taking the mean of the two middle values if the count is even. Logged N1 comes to 18.2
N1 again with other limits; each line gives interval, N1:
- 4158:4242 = 17.9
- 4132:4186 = 18.5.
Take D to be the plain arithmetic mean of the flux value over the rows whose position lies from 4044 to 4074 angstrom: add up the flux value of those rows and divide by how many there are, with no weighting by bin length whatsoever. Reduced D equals 17.6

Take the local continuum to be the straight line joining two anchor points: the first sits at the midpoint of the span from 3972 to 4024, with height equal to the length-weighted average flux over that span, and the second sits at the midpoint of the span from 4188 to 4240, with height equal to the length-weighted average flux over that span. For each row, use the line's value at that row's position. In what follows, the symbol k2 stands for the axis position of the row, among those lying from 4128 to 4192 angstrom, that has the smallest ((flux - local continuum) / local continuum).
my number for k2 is 4157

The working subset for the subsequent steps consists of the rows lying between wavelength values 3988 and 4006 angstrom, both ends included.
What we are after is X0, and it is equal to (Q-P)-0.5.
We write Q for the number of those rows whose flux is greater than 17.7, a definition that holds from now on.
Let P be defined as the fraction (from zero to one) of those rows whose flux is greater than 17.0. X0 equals 1.7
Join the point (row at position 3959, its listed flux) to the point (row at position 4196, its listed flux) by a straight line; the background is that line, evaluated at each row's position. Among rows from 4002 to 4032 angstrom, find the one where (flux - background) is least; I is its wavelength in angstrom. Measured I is 4007 angstrom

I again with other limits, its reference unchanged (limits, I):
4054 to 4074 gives 4073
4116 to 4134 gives 4127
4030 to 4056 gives 4040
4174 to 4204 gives 4202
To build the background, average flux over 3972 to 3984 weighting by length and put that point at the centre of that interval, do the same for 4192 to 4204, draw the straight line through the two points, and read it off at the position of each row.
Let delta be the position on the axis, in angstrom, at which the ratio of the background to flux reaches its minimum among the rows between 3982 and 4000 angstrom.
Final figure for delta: 3992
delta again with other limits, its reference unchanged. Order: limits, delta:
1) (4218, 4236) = 4226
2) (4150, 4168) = 4160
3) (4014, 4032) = 4019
